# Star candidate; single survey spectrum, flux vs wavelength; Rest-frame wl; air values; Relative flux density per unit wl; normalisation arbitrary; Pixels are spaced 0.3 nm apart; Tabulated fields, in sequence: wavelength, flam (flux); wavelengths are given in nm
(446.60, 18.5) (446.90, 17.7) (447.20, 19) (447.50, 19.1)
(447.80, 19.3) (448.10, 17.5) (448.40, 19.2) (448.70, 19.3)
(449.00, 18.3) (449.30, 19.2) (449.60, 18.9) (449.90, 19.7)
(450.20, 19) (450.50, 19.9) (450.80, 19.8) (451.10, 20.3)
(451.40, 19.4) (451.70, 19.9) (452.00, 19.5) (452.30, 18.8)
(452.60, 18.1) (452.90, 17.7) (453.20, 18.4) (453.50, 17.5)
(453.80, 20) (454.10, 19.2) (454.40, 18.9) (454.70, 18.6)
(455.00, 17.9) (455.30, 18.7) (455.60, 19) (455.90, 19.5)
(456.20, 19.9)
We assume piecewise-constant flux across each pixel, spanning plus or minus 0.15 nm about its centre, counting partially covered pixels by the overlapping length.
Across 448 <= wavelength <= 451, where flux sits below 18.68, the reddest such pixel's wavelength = 449.00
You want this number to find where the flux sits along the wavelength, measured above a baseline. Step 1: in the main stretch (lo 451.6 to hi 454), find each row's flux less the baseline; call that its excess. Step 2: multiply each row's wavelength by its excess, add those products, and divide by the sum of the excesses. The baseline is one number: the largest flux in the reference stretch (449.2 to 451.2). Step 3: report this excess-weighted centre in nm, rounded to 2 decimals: 452.88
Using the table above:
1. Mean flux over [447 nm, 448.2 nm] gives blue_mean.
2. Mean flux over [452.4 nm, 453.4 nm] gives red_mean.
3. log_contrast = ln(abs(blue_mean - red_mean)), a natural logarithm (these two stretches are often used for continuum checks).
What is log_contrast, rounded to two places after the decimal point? -0.42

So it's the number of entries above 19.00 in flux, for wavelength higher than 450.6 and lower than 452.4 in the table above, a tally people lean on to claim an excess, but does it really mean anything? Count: 5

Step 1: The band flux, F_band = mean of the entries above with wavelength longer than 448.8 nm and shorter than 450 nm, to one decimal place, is 19.0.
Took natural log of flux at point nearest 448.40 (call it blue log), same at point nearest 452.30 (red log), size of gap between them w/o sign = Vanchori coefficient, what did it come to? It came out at 0.02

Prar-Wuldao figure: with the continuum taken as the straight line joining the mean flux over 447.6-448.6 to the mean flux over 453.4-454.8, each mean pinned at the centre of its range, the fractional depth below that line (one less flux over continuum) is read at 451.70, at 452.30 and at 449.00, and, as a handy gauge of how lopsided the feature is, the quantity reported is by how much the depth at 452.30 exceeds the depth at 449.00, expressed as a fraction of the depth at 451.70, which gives 0.4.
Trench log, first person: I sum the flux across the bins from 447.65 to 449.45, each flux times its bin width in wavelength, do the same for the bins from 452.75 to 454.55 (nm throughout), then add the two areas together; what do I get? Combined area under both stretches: 67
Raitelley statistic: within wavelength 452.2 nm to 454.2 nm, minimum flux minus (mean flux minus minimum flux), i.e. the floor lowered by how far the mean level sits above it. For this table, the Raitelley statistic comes 16.5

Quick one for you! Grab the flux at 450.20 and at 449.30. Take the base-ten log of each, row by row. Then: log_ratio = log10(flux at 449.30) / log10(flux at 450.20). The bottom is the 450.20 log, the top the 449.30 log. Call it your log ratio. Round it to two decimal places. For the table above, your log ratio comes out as 1.00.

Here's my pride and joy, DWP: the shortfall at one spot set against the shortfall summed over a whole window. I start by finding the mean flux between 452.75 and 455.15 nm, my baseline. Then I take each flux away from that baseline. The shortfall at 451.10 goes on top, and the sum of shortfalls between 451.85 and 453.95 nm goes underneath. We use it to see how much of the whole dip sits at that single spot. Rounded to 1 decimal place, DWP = 5.5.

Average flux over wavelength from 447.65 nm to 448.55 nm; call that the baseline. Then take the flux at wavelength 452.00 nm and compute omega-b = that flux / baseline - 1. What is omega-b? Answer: 0.045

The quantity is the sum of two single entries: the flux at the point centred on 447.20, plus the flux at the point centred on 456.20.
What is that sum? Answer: 38.9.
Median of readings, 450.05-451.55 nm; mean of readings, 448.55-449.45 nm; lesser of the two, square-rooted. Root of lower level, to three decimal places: 4.351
